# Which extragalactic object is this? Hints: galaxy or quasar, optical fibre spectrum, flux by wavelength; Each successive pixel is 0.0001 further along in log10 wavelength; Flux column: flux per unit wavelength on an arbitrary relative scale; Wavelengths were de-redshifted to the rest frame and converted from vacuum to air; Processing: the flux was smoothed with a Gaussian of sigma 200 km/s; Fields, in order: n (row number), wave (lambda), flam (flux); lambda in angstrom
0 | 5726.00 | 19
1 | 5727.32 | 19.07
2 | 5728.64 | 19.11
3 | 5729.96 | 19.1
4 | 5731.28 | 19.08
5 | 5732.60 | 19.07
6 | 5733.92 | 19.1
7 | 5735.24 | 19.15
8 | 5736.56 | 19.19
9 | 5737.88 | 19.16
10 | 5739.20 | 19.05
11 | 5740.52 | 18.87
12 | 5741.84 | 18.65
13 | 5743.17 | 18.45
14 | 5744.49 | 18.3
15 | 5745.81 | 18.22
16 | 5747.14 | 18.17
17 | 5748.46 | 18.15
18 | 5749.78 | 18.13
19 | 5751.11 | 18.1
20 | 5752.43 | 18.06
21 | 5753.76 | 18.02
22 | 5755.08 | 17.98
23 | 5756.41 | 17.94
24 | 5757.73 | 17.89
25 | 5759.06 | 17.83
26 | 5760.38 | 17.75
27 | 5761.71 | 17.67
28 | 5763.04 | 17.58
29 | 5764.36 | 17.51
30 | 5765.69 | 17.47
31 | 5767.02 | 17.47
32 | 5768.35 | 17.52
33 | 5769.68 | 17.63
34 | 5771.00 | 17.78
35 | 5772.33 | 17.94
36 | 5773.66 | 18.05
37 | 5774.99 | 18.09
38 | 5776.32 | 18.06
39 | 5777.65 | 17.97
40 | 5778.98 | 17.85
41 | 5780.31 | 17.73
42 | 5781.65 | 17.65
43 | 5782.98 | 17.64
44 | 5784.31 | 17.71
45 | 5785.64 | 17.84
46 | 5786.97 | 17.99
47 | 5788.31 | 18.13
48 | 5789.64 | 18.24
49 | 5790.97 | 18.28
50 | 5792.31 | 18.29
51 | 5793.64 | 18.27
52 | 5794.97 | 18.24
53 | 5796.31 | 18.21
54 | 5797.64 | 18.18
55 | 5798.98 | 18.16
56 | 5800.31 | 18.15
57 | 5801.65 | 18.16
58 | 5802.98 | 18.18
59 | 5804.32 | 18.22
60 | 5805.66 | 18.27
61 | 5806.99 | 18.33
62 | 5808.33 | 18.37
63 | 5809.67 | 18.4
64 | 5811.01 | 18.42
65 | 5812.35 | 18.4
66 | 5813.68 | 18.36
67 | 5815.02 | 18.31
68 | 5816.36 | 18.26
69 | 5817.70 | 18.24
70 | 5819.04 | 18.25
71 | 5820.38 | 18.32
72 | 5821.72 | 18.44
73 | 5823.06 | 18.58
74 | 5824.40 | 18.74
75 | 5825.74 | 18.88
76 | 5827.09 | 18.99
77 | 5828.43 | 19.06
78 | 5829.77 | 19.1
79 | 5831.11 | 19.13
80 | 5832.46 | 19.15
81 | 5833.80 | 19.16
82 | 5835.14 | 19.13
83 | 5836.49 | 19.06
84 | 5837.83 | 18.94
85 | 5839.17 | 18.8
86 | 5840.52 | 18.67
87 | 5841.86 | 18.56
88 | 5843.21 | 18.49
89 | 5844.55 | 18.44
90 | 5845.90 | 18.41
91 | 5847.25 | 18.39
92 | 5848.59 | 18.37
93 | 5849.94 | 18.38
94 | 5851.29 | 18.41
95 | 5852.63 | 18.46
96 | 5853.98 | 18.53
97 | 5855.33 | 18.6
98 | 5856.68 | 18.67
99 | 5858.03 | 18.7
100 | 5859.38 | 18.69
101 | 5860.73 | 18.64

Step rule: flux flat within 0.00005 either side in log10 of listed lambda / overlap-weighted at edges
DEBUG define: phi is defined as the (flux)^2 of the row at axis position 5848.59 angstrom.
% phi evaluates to 337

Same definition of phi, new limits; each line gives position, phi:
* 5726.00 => 361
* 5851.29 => 339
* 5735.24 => 367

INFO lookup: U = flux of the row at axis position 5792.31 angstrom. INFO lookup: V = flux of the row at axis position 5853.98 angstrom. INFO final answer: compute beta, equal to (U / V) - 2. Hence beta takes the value -1.01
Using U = 18.29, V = 18.53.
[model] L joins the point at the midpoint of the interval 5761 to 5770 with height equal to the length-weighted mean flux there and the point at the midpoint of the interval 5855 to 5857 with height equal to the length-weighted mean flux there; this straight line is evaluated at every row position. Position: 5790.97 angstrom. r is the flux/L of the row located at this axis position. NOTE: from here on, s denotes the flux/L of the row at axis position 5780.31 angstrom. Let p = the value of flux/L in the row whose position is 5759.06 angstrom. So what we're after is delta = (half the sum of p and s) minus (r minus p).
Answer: 1.01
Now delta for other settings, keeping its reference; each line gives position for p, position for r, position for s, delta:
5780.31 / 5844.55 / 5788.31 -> 1.01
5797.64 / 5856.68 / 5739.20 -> 1.07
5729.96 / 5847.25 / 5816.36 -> 1.18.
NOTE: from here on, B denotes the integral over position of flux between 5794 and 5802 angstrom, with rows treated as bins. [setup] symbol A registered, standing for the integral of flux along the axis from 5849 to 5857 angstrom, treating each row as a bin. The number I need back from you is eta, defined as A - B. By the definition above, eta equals 2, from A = 148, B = 145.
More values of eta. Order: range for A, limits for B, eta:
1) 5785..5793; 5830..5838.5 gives -17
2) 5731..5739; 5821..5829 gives 3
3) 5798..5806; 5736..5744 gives -6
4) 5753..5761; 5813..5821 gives -3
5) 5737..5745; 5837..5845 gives 1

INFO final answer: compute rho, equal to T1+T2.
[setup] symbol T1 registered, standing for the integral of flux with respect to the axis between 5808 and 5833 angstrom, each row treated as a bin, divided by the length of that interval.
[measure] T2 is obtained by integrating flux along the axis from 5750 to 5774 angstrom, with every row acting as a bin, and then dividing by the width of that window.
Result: 36.4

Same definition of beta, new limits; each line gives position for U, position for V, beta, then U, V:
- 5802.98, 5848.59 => -1.01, 18.18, 18.37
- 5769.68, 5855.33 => -1.05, 17.63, 18.6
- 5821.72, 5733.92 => -1.03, 18.44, 19.1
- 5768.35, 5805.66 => -1.04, 17.52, 18.27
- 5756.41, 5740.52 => -1.05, 17.94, 18.87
